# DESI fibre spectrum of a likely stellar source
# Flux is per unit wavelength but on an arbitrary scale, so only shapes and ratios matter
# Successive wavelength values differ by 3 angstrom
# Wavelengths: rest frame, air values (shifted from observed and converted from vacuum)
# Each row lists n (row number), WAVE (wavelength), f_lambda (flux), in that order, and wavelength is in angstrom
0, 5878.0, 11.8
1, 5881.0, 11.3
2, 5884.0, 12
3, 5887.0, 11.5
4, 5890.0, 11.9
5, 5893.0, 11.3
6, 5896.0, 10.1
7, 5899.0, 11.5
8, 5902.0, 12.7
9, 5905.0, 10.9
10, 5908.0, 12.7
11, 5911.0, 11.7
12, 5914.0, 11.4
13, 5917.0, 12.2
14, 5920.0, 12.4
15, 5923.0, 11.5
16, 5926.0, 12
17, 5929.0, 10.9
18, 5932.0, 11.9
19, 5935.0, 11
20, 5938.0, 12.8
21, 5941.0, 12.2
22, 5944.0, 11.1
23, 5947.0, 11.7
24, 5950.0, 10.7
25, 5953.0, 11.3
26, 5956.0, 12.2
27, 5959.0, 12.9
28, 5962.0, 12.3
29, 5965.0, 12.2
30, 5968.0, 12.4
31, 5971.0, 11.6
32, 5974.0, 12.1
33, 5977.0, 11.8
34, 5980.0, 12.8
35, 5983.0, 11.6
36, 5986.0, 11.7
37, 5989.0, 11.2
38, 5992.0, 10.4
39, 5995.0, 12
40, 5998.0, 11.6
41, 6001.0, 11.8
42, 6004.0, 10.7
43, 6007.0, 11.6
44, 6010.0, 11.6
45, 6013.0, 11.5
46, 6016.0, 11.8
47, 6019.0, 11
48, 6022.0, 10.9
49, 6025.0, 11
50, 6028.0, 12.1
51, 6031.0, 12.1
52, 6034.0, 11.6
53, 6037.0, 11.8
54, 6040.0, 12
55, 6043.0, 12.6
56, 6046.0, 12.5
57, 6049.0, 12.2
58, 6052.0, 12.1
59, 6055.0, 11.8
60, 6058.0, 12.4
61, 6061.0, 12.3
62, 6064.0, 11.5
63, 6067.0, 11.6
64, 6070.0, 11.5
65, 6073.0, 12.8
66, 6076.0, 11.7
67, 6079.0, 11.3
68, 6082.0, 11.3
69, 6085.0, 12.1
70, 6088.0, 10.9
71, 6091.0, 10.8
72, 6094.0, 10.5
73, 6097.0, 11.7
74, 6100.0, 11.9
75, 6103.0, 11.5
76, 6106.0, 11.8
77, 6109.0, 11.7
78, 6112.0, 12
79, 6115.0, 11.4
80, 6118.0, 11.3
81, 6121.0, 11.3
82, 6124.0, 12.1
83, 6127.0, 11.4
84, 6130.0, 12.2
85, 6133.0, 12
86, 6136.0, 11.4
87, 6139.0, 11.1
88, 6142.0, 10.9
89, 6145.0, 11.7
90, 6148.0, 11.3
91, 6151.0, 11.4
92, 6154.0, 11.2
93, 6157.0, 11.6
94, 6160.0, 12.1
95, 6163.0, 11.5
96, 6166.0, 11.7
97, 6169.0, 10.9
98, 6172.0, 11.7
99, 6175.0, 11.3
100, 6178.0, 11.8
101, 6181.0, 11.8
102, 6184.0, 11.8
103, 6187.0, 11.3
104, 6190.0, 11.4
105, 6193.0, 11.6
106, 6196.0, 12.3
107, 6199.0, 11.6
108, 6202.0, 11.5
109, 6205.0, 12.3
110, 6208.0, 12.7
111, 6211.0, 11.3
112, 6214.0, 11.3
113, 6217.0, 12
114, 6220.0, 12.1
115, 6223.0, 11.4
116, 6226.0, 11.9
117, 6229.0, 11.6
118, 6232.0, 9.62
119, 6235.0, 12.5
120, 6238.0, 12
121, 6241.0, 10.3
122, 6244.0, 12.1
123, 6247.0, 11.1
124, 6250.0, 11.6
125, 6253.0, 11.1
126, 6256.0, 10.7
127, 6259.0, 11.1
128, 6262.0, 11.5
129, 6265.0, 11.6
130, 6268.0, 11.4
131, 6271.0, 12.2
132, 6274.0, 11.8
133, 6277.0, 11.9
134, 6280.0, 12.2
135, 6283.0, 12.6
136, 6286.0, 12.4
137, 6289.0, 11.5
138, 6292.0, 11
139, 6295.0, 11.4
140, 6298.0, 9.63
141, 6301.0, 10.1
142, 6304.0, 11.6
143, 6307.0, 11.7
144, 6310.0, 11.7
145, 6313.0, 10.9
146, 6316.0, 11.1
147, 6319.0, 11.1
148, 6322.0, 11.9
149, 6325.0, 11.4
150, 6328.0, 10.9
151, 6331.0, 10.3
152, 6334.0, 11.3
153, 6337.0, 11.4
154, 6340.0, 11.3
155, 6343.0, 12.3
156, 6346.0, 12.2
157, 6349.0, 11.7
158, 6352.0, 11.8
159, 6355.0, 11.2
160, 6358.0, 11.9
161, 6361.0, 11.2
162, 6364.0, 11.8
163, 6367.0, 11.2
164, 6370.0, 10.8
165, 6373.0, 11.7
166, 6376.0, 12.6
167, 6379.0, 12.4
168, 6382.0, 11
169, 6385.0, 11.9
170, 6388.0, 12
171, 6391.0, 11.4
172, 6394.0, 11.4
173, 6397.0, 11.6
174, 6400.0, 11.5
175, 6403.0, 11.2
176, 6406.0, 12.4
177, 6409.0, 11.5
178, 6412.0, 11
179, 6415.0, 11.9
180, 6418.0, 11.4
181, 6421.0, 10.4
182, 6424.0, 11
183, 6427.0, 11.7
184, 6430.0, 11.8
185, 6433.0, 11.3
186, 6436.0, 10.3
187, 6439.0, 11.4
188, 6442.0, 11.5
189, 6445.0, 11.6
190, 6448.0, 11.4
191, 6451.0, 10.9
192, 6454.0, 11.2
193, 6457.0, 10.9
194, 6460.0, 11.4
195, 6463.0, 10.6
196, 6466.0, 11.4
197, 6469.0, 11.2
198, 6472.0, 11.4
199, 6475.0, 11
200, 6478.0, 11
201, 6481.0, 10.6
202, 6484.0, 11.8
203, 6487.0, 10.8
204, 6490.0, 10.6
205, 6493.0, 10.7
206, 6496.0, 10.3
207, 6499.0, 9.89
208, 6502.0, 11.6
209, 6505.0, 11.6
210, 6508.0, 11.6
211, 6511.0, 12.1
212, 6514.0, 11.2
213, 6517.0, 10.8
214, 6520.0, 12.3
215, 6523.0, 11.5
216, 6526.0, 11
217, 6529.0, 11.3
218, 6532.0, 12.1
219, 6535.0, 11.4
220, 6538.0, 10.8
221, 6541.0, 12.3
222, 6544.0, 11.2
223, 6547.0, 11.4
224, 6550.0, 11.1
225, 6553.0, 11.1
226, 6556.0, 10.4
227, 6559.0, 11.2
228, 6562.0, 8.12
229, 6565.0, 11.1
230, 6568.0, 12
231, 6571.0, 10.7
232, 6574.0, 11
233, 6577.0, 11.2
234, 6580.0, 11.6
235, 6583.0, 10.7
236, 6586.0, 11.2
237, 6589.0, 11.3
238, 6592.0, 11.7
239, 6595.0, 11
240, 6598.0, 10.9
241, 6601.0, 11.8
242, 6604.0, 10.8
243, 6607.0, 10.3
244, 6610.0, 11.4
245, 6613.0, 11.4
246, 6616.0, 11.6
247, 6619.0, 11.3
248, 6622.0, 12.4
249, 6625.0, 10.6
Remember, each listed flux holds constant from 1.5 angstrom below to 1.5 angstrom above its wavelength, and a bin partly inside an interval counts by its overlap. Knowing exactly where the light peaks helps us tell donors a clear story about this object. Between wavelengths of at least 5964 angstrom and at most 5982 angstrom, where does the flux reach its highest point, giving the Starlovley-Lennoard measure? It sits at 5980.0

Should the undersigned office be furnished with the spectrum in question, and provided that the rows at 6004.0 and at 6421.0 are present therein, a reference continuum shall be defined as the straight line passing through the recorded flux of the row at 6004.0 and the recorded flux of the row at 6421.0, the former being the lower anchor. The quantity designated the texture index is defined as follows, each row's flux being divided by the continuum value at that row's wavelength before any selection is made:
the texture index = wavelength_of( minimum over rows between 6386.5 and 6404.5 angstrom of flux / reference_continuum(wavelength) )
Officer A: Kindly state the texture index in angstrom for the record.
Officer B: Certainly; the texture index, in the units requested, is 6403.0 angstrom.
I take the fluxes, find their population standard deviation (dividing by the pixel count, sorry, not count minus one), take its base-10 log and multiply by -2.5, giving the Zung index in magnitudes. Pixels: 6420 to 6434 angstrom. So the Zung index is 0.7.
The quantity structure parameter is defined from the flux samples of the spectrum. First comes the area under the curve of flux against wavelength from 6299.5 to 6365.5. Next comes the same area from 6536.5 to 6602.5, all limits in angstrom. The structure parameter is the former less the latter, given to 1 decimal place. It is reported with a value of 20.9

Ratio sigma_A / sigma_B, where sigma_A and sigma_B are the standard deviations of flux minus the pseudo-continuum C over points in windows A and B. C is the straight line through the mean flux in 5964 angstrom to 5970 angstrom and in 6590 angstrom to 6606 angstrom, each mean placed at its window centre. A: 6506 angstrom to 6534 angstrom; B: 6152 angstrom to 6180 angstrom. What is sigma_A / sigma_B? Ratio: 1.47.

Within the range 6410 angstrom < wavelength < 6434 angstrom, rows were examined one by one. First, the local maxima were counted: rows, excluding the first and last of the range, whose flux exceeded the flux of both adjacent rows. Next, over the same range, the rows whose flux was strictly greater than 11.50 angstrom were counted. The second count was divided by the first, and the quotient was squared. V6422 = 2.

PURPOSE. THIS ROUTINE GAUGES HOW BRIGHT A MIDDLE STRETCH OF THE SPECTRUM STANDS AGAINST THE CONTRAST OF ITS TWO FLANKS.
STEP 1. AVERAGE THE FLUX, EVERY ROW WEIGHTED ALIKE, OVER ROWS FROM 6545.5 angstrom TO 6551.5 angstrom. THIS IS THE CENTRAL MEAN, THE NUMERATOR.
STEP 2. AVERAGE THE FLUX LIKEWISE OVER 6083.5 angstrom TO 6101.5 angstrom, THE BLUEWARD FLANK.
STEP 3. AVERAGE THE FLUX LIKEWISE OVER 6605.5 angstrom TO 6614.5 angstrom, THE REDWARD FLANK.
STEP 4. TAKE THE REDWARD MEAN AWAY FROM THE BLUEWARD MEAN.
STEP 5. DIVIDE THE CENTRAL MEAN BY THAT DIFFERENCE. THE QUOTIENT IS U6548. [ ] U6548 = 40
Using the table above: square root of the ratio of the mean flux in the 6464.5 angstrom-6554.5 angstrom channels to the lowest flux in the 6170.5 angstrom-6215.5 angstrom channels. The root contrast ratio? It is 1.00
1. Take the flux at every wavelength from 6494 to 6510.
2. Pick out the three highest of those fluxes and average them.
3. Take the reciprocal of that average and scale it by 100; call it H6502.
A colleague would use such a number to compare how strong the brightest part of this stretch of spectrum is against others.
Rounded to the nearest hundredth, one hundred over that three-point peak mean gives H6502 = 8.62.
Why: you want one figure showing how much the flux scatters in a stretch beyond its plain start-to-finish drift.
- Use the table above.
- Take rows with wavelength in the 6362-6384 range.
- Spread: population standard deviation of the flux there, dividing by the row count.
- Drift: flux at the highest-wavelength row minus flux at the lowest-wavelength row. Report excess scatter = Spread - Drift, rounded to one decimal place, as 1.4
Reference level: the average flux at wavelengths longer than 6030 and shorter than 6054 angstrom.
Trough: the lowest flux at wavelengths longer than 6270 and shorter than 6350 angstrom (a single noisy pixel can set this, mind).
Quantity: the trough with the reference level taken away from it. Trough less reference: -2.5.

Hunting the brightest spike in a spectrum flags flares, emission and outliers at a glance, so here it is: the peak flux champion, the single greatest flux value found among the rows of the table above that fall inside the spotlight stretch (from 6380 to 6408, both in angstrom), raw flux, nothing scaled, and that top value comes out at 12.4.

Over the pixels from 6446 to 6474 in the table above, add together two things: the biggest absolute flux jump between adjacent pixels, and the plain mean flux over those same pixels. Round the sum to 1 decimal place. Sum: 12.0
